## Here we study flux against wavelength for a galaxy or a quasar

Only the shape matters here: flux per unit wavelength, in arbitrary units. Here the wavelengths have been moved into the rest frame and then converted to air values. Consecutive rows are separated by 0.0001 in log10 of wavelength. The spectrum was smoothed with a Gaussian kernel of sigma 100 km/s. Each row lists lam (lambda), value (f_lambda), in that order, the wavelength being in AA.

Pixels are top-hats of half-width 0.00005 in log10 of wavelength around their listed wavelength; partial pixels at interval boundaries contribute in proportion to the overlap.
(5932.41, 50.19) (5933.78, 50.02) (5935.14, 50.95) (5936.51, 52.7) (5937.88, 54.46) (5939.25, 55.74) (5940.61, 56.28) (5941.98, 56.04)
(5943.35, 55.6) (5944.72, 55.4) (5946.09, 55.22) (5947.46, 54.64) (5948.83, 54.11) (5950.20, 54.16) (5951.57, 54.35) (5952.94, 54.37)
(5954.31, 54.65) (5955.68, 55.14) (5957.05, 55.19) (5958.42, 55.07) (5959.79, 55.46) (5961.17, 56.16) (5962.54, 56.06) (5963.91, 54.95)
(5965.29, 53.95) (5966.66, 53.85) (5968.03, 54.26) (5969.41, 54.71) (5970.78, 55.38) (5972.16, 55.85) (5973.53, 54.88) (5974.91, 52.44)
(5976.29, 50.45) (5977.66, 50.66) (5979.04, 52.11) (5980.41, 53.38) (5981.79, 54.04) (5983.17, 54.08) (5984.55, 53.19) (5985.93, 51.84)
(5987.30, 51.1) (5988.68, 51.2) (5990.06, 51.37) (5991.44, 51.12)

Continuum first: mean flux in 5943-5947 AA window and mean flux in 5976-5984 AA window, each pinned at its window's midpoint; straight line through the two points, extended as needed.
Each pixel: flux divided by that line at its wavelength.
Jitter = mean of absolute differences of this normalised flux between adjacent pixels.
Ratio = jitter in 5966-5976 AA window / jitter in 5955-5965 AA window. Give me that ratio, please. 2.3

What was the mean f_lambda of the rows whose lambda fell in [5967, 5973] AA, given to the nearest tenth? 55.0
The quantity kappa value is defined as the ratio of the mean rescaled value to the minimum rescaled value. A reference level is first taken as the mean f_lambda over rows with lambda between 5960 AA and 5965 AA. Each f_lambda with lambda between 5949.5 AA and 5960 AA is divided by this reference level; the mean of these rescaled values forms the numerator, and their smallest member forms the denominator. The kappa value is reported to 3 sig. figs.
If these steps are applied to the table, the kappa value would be 1.01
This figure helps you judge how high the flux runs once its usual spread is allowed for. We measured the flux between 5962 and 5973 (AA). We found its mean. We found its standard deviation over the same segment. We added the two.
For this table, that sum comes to 55.7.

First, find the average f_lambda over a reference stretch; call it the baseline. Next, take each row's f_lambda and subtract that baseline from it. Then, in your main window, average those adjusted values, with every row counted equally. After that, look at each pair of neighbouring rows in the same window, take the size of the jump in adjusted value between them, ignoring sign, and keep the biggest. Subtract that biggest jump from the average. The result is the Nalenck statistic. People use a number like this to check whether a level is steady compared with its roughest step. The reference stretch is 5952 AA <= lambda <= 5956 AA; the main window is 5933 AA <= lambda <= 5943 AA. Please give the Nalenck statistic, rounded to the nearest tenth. -2.7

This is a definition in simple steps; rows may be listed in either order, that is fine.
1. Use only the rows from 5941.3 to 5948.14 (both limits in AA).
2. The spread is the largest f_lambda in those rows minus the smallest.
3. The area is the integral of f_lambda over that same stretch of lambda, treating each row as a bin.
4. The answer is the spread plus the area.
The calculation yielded 380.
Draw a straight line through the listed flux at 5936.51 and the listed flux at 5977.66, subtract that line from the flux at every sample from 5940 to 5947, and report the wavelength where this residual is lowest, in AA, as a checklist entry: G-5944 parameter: 5946.09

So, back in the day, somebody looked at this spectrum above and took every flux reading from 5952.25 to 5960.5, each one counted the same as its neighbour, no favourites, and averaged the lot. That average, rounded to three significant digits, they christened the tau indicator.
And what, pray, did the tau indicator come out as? 55.0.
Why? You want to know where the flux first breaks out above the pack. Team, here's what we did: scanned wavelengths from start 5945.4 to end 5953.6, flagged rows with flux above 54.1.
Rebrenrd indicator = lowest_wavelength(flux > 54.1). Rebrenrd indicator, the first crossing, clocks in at 5946.09 AA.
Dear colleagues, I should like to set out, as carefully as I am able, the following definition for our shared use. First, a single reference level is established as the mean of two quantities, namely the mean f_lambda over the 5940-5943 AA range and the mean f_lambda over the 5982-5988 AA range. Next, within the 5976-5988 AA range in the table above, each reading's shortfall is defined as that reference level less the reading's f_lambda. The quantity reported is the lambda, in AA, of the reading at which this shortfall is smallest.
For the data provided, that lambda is 5983.17 AA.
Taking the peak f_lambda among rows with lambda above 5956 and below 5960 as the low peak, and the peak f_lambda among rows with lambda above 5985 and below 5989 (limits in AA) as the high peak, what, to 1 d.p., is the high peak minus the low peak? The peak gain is -3.6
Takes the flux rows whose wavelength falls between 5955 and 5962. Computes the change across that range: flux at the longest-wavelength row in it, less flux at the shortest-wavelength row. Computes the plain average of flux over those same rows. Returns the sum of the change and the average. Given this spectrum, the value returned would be 56.4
